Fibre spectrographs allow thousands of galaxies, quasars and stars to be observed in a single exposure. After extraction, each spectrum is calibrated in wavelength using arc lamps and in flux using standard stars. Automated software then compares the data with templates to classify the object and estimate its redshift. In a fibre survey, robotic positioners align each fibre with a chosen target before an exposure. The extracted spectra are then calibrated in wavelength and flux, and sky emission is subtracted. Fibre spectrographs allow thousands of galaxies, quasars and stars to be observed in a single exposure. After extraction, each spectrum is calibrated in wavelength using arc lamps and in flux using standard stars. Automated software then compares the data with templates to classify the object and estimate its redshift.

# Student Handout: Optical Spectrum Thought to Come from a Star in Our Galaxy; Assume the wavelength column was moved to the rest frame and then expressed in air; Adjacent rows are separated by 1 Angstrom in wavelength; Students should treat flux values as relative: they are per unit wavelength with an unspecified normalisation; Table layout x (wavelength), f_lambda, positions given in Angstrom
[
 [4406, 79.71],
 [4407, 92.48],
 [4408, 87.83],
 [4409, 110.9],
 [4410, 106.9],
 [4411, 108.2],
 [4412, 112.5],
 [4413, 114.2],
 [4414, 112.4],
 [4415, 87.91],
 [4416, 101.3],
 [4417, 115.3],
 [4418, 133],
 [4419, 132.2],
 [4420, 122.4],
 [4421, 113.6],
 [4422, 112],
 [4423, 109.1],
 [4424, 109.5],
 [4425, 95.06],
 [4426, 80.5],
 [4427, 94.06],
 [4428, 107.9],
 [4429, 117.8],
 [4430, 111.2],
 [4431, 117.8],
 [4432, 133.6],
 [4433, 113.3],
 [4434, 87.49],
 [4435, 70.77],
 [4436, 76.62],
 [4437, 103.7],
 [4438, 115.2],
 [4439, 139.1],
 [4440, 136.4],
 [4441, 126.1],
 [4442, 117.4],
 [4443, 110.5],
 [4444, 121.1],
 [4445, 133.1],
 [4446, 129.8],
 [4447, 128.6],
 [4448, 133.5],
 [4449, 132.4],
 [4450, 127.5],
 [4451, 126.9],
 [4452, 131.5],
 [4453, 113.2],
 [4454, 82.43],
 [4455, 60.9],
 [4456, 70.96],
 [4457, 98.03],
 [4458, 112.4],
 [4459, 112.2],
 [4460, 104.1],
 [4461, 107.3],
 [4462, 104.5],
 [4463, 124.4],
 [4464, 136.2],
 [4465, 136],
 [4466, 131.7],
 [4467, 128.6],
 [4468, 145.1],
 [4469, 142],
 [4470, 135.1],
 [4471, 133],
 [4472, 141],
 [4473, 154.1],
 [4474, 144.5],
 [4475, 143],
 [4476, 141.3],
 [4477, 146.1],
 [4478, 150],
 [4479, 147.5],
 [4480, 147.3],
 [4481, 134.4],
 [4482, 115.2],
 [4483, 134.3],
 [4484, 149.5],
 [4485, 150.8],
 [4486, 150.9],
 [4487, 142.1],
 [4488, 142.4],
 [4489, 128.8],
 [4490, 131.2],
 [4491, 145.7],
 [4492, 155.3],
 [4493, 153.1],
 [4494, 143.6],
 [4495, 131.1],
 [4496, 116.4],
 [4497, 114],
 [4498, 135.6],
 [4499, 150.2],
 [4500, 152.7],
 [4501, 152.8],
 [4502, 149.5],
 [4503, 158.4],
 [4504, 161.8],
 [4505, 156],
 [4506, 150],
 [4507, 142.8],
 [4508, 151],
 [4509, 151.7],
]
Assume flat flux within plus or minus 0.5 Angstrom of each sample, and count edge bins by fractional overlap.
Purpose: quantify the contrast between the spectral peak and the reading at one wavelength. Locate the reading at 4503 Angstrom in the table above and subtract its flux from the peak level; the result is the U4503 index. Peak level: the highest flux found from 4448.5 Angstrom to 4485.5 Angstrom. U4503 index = -4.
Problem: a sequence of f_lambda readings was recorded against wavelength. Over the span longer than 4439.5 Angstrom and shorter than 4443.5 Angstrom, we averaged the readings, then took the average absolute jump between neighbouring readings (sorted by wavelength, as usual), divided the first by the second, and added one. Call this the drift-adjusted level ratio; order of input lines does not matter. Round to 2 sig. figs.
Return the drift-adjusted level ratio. 15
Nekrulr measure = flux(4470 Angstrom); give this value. 135.1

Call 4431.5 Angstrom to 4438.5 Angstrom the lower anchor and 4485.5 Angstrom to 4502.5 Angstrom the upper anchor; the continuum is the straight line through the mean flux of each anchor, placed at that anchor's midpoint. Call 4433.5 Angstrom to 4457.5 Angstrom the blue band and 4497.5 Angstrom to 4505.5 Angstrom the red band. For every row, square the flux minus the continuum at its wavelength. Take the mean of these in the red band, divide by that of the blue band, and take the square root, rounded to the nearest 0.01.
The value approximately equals 0.35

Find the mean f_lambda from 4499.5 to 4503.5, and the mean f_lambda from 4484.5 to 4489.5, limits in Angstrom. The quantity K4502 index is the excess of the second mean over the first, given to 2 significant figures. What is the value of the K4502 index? -10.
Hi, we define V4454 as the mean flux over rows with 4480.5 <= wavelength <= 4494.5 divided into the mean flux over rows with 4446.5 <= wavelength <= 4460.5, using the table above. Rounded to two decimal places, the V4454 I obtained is 0.78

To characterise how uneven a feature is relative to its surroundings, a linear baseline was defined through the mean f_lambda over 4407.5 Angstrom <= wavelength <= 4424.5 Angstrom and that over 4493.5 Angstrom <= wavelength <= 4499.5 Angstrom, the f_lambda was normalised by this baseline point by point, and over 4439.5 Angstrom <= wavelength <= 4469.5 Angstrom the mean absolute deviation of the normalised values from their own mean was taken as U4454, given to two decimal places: 0.13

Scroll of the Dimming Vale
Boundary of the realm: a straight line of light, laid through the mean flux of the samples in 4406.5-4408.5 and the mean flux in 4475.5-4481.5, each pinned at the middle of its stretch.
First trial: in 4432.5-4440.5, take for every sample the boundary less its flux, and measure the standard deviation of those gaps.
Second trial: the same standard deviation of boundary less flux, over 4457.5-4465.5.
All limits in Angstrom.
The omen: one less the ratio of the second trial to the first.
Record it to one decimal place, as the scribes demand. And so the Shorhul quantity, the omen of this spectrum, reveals 0.5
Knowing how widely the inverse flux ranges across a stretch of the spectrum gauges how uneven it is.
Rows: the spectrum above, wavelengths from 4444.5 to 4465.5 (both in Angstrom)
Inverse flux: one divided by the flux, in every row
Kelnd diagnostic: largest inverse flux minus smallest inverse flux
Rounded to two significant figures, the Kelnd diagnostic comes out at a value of 0.0091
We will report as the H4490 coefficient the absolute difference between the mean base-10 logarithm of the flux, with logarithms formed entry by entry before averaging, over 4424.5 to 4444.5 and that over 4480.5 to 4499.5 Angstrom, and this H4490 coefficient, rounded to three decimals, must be 0.109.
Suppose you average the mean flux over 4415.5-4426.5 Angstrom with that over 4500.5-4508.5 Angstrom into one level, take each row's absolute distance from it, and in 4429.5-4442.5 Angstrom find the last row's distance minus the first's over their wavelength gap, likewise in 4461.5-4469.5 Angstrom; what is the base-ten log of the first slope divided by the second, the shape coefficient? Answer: -0.69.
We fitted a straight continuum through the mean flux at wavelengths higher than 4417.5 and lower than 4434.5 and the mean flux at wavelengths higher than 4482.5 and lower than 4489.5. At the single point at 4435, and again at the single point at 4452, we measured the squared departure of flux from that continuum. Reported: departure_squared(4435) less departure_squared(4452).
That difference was 1995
